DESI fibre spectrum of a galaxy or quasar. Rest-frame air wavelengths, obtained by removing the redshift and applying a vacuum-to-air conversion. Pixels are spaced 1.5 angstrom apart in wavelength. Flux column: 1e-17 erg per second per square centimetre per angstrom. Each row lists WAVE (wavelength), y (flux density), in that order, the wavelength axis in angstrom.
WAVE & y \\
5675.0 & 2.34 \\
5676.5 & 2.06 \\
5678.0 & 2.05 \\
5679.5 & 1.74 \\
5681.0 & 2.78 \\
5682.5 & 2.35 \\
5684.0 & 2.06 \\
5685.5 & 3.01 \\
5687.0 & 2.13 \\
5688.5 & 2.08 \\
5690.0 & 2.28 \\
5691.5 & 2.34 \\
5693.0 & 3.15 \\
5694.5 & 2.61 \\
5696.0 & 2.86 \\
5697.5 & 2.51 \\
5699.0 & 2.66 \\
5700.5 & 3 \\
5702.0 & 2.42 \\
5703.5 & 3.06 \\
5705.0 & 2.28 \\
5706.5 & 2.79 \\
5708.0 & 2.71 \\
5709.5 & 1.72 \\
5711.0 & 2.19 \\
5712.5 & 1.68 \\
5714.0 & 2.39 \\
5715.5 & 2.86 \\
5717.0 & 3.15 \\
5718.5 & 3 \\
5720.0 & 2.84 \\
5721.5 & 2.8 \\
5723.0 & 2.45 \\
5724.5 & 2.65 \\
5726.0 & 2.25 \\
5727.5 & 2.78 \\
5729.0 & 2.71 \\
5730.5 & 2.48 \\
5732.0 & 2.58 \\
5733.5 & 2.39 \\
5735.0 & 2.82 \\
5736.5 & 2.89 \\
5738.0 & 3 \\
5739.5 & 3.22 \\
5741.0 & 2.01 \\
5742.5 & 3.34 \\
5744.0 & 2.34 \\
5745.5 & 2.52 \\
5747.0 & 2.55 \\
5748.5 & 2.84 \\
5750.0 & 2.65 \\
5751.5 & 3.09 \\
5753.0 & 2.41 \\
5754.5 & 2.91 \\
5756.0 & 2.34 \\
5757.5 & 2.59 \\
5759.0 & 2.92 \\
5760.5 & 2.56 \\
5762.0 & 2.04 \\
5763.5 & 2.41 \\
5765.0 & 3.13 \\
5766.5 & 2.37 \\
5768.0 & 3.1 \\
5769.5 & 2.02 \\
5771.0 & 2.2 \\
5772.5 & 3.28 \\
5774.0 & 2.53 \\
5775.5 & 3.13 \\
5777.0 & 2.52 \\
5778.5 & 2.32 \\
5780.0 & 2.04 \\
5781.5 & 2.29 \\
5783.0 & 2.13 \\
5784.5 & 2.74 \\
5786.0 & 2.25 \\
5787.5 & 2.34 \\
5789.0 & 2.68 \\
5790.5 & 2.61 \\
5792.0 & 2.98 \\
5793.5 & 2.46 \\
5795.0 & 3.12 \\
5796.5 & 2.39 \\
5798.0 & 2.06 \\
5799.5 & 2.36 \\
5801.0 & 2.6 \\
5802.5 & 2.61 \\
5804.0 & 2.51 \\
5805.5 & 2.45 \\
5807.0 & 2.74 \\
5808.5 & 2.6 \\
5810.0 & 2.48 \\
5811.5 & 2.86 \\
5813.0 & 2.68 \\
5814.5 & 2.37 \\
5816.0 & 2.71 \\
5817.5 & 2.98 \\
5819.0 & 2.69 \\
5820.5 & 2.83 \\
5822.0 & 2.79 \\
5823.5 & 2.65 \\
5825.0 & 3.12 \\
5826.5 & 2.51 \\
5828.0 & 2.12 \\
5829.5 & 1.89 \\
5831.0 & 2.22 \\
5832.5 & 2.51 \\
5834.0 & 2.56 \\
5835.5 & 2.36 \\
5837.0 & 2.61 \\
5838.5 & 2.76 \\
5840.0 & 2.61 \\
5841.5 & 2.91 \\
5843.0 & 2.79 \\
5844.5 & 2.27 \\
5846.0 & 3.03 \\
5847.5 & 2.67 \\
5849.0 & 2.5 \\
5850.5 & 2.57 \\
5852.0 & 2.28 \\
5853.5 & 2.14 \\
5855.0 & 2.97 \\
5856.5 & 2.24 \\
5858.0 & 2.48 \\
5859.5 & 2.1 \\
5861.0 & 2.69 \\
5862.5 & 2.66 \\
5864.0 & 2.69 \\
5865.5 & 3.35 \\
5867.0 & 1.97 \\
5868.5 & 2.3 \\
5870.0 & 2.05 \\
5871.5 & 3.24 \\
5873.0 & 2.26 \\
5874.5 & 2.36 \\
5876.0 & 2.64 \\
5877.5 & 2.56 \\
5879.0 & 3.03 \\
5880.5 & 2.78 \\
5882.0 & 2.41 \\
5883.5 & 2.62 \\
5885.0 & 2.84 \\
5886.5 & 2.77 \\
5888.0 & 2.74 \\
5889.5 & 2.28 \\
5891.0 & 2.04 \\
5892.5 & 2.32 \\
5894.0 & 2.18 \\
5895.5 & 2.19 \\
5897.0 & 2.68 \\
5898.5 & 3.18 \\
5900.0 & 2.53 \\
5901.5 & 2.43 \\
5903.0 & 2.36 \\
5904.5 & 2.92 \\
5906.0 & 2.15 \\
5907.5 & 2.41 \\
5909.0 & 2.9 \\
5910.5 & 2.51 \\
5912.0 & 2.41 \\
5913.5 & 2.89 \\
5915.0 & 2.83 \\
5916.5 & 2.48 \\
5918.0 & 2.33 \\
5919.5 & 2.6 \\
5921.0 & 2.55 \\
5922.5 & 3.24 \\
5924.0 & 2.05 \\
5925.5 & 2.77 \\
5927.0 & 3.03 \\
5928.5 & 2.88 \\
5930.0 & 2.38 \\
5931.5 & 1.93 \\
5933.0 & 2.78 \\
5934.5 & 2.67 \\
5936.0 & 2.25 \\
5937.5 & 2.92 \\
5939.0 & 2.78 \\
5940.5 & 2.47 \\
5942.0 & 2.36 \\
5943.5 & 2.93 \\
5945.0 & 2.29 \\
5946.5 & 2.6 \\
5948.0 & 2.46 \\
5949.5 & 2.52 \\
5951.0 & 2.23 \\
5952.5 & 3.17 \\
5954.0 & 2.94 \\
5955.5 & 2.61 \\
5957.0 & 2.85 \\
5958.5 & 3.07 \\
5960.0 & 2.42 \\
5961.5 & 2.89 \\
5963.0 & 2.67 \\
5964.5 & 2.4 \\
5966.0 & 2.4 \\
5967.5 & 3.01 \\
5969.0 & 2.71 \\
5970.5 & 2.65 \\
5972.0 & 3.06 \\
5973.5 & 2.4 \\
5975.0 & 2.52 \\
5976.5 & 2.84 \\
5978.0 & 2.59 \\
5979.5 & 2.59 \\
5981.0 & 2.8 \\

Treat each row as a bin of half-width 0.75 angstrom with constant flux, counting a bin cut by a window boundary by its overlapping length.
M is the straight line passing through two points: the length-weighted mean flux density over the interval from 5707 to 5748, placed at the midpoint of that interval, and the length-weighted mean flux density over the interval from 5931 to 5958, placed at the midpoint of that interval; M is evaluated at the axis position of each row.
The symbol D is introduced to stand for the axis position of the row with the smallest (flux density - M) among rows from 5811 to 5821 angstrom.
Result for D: 5814.5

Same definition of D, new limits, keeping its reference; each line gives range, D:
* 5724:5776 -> 5741.0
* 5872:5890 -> 5873.0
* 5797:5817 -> 5798.0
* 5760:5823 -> 5769.5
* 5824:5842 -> 5829.5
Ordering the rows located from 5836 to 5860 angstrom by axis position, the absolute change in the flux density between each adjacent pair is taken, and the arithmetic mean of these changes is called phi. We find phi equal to 0.35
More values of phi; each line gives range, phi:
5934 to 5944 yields 0.37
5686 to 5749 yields 0.39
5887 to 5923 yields 0.33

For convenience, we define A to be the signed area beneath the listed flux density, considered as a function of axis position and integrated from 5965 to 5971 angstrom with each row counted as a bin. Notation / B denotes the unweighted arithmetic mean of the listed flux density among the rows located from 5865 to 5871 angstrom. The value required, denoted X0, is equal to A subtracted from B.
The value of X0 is -13.7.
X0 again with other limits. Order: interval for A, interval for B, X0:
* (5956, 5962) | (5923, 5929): -14.1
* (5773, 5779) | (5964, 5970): -13.4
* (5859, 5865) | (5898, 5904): -12.9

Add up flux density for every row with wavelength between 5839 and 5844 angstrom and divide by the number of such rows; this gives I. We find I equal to 2.77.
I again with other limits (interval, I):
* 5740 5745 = 2.56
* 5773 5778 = 2.73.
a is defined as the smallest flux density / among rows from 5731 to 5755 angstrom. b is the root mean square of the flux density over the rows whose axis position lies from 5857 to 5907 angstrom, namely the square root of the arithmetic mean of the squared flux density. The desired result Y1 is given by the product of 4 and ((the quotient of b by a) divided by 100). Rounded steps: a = 2.01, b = 2.56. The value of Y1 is 0.0510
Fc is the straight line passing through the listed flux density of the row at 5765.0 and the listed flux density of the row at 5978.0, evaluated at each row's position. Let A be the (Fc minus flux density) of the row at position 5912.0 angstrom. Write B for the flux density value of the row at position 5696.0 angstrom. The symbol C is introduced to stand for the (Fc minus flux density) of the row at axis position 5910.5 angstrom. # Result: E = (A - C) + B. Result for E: 3.0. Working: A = 0.35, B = 2.86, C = 0.25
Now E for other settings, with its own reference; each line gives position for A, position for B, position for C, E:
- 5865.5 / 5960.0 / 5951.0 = 1.5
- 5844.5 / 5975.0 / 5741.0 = 2.0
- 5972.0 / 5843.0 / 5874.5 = 1.8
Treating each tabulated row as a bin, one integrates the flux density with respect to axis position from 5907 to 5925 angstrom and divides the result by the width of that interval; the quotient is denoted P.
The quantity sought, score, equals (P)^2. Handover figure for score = 6.79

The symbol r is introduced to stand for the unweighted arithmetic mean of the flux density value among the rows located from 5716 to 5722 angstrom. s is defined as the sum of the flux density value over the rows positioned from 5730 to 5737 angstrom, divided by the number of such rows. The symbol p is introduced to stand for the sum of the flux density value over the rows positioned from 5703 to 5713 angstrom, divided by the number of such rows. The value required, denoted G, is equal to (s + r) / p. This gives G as 2.38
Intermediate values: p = 2.35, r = 2.95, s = 2.6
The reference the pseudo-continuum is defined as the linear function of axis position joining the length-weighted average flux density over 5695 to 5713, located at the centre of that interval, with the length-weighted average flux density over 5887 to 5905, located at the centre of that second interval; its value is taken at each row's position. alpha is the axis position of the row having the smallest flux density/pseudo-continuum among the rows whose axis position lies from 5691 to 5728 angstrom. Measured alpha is 5712.5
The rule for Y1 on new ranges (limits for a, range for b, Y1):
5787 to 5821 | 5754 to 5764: 0.0496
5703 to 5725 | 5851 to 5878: 0.0602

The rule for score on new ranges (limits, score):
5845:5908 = 6.44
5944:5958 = 6.99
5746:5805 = 6.58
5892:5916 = 6.54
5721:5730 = 6.75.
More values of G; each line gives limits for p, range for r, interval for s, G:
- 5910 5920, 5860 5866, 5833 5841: 2.10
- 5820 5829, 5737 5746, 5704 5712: 1.90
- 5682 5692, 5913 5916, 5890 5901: 2.29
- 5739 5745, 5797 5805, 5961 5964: 1.91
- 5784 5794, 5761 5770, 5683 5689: 1.87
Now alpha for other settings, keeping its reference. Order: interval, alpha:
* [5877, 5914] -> 5891.0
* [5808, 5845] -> 5829.5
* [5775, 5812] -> 5780.0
